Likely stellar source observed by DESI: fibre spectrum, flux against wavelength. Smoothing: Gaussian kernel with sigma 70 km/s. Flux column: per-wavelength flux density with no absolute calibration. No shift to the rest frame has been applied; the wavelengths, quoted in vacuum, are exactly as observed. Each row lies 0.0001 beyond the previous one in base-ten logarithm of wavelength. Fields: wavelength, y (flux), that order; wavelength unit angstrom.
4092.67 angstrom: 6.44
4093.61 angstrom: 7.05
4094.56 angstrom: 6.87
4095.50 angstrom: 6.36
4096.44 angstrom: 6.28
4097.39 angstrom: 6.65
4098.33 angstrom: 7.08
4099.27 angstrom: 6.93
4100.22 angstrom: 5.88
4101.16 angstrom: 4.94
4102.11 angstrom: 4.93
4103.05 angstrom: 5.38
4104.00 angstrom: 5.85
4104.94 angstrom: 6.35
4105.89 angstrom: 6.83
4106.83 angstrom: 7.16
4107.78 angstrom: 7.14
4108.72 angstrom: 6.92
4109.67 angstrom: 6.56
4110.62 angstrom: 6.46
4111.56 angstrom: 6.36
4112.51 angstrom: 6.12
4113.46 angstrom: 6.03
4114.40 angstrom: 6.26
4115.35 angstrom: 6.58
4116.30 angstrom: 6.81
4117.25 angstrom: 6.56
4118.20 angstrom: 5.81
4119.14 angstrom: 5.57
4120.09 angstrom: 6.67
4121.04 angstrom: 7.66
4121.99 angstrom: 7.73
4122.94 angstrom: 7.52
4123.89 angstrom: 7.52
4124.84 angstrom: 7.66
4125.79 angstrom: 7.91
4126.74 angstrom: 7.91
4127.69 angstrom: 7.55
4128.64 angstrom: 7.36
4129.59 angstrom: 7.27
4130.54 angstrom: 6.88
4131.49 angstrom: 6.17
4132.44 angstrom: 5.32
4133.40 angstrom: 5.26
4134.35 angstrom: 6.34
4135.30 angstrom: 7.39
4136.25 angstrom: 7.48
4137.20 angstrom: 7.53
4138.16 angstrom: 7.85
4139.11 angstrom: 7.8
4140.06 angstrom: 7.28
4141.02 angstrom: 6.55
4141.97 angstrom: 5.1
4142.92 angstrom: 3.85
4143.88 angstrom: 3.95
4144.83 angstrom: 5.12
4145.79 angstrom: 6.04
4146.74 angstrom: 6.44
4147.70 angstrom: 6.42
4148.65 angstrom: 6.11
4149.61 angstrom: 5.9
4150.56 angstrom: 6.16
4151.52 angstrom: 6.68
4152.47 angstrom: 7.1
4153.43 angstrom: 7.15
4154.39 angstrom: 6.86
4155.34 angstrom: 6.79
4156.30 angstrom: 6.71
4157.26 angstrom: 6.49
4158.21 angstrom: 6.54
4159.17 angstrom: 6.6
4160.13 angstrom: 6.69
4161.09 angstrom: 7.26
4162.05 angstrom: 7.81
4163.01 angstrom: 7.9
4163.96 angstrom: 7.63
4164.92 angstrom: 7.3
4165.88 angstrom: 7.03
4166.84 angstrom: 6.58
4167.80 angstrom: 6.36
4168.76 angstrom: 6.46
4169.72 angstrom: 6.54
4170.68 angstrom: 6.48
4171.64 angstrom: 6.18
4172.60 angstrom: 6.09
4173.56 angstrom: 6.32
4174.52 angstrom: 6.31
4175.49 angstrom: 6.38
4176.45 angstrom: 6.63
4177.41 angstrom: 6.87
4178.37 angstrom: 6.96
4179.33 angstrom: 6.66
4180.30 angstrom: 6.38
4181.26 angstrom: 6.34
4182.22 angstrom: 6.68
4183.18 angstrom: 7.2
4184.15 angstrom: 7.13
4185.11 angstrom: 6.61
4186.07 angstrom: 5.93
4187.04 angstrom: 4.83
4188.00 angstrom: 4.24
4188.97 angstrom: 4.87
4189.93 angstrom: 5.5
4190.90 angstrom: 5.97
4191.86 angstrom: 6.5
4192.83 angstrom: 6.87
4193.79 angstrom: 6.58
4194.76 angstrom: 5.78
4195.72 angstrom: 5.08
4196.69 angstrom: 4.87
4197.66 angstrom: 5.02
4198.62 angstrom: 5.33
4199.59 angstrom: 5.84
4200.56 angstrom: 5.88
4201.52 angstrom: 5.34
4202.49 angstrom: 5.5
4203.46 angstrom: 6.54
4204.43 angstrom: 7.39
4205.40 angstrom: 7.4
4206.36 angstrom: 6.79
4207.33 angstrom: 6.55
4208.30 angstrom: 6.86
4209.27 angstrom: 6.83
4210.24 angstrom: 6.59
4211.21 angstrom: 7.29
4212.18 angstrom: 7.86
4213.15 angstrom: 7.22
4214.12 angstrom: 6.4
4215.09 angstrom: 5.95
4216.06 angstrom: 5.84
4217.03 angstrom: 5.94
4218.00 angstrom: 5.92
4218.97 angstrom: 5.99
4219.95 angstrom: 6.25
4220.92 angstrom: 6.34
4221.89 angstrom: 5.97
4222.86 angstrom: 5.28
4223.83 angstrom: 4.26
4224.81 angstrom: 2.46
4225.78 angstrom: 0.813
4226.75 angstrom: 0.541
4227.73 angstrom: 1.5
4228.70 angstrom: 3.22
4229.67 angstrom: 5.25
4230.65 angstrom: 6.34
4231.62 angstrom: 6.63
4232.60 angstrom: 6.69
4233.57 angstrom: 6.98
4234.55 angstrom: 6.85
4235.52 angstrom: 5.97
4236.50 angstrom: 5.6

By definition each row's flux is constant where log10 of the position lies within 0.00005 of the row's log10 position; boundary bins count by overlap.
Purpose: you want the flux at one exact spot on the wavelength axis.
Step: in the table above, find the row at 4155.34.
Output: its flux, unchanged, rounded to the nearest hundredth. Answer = 6.79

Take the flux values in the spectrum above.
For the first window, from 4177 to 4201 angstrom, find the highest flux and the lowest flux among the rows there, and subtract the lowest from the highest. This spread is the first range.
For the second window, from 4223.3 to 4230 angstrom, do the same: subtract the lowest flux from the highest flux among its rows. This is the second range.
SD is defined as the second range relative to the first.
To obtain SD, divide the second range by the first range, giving 1.6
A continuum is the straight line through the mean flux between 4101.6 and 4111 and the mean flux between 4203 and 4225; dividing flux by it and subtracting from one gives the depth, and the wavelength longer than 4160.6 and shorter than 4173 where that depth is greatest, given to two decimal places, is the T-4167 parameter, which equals 4172.60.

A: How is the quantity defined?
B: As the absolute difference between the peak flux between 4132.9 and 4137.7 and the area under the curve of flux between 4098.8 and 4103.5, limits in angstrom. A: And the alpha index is 19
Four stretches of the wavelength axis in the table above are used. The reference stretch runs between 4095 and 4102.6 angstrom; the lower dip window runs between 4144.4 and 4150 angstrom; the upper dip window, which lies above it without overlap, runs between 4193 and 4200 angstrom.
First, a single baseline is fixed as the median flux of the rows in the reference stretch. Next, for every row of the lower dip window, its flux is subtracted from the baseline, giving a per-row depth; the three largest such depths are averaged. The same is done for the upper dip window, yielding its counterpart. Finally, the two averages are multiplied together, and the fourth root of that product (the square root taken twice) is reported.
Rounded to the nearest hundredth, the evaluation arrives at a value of 0.96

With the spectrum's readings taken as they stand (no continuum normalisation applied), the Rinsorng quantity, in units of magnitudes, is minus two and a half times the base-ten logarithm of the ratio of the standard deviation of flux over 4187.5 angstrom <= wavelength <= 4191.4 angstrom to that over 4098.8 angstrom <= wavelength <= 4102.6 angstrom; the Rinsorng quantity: 0.3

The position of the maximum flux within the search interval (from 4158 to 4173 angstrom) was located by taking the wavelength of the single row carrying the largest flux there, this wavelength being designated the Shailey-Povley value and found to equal 4163.01 angstrom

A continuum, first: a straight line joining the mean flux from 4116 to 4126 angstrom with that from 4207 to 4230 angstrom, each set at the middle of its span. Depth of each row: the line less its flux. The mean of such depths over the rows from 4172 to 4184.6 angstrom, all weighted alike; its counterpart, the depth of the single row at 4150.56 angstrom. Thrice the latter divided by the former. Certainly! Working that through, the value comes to -2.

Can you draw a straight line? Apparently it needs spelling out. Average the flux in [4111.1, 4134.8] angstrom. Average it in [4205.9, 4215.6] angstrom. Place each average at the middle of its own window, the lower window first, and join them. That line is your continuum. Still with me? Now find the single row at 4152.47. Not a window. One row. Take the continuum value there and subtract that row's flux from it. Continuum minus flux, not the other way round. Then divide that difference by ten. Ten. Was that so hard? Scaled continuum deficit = -0.032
